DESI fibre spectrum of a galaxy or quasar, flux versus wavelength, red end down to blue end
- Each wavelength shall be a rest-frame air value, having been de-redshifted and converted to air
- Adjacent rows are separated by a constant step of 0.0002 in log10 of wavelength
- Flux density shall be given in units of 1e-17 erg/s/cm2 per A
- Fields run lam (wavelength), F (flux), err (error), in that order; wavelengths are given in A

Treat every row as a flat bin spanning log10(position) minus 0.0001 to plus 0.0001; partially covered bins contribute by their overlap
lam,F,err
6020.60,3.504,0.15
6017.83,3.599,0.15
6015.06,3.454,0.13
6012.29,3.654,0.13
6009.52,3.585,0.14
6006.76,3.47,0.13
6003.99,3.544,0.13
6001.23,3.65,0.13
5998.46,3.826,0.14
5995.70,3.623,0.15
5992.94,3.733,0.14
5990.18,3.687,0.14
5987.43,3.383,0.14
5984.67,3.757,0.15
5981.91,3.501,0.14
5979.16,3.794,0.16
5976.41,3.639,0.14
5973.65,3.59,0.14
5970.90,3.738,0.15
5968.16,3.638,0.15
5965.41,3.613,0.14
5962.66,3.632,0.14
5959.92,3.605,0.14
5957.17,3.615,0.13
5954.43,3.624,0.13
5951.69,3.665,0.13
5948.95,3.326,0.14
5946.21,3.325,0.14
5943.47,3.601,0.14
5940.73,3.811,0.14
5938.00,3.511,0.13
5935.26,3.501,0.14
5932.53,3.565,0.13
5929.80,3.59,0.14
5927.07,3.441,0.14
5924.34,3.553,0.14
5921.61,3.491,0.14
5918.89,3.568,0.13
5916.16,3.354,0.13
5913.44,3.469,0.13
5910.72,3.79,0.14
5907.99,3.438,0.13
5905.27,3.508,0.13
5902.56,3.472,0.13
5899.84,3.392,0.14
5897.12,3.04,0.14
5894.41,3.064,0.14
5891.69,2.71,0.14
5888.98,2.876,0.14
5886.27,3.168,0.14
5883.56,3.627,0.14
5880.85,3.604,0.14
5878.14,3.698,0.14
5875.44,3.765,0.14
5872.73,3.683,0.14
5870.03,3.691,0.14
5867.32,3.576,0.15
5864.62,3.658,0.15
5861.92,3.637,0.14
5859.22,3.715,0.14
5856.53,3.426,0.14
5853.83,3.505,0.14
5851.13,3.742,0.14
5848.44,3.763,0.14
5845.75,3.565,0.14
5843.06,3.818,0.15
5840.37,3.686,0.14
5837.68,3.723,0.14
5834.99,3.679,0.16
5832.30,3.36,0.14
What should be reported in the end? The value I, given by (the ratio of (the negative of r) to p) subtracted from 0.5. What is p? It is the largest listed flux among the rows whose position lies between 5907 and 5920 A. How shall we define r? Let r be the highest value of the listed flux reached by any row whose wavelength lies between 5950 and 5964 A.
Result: 1.47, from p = 3.79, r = 3.665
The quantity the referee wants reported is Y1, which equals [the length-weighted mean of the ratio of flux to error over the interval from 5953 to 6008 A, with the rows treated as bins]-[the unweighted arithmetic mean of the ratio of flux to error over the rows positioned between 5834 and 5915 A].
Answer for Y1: 0.8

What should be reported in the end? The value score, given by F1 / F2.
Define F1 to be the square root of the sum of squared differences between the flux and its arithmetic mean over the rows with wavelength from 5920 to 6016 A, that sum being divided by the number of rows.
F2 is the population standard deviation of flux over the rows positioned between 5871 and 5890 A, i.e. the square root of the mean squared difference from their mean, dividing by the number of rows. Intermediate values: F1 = 0.122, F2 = 0.31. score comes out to 0.4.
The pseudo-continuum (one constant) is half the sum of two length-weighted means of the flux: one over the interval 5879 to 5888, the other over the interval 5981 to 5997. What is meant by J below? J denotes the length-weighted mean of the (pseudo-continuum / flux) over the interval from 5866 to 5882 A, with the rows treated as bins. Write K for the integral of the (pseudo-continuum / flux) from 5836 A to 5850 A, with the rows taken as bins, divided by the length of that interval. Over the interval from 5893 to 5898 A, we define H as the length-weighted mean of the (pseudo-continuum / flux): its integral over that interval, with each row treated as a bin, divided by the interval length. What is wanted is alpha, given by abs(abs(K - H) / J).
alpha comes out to 0.21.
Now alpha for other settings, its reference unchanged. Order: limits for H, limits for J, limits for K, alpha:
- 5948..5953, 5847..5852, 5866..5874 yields 0.04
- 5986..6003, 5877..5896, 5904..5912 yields 0.02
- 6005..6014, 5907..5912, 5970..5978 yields 0.03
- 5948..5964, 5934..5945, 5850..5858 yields 0.01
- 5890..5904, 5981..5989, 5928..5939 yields 0.14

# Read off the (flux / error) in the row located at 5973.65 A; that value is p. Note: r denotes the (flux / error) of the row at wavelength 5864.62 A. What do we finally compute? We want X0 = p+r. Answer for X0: 50.0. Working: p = 25.6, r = 24.4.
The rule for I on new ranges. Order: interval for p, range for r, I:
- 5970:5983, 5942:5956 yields 1.47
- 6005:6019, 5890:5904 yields 1.45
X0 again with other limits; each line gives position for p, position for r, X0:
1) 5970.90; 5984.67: 50.0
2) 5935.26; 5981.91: 50.0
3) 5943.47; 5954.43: 53.6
